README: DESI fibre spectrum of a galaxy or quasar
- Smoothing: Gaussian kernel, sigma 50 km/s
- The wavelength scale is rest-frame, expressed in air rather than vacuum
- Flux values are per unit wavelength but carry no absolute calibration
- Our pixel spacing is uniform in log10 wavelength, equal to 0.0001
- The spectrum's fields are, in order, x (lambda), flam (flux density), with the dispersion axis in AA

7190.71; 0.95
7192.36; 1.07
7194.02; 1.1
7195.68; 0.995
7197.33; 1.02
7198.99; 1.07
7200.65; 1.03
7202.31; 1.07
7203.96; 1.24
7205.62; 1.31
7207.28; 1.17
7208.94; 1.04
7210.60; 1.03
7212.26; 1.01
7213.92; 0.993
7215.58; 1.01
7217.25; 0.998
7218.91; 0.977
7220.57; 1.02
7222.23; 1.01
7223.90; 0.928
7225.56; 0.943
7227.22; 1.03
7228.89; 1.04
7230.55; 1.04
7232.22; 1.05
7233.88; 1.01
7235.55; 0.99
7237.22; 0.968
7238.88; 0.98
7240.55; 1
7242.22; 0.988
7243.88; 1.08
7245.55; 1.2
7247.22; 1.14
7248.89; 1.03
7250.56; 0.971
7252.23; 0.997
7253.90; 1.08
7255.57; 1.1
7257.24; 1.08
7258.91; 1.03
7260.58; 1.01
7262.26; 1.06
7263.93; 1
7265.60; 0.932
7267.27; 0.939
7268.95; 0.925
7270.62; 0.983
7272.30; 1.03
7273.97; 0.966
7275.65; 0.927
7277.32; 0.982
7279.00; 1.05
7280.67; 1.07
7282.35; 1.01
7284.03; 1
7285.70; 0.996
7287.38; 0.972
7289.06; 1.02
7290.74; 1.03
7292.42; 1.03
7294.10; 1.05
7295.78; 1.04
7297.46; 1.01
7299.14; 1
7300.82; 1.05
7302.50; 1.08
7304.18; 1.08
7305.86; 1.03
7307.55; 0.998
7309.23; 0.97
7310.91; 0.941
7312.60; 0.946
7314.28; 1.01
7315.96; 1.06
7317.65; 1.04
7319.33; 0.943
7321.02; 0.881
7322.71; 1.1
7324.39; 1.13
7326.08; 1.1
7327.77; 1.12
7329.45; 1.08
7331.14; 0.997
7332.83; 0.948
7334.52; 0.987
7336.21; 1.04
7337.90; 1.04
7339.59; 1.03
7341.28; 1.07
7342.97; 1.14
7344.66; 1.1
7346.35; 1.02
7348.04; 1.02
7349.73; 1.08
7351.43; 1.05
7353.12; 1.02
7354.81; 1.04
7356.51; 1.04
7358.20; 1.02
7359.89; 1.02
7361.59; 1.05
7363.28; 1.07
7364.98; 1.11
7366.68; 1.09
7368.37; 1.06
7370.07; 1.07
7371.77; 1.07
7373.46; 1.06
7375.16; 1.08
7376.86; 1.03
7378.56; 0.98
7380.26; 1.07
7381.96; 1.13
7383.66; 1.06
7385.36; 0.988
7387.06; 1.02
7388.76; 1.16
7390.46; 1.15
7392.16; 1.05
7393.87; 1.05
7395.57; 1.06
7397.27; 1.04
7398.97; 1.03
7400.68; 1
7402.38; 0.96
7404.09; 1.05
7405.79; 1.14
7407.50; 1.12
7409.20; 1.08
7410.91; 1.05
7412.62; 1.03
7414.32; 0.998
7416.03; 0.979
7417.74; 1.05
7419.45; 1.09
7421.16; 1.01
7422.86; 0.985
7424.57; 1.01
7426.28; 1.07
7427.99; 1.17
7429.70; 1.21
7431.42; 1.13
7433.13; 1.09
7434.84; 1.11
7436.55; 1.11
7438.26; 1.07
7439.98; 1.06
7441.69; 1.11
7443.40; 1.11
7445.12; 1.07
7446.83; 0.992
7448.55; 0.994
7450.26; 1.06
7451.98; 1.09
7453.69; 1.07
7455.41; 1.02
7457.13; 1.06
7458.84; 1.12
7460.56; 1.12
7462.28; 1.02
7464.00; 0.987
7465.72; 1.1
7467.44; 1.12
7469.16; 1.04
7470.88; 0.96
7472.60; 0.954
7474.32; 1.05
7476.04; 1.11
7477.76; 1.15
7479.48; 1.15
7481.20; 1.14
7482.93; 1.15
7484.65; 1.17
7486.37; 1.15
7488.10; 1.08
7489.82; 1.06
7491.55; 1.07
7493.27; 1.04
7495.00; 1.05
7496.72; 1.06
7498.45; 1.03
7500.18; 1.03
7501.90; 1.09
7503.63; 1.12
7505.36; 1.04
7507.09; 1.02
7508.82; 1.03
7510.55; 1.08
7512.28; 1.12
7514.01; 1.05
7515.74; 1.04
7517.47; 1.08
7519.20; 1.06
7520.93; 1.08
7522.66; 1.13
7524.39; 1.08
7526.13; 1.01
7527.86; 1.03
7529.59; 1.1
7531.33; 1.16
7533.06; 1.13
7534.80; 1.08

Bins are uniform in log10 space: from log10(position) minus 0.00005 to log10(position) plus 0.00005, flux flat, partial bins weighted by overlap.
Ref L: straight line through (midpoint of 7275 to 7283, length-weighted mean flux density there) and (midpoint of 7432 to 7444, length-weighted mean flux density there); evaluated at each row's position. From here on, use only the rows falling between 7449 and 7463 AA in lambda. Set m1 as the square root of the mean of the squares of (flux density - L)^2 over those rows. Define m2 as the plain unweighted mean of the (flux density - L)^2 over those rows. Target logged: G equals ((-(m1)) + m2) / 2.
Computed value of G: -0.0007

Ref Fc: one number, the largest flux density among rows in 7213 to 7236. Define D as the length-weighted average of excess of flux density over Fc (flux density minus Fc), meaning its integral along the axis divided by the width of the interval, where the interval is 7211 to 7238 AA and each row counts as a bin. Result -0.048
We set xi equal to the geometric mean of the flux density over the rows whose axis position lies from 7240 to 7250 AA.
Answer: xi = 1.07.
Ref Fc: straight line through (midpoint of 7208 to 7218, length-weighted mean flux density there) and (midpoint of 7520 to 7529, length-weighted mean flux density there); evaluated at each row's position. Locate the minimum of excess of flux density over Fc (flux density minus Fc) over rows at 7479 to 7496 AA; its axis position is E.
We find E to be 7493.27 AA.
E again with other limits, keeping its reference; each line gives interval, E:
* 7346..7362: 7359.89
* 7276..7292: 7287.38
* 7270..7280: 7275.65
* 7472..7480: 7472.60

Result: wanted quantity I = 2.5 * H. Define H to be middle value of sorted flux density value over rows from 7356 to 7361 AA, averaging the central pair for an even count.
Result 2.55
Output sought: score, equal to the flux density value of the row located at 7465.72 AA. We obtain 1.1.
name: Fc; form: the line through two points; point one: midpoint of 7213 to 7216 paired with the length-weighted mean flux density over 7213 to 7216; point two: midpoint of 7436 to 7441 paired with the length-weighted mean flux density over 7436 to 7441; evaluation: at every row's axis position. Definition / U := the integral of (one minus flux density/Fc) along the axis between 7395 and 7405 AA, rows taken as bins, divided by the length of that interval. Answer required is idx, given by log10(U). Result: -1.40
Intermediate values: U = 0.040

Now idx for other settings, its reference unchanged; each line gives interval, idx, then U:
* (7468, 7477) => -1.24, 0.058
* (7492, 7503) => -1.37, 0.043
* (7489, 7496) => -1.41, 0.039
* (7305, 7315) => -1.30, 0.050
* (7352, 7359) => -1.74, 0.018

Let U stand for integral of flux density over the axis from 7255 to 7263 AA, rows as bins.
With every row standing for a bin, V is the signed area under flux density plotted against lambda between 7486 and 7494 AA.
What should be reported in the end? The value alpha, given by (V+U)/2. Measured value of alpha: 8.5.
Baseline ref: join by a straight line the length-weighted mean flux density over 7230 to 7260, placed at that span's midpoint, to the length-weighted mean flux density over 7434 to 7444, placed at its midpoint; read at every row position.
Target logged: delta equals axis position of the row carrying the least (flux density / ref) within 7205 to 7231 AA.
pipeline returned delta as 7223.90 AA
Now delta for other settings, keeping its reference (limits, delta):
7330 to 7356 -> 7332.83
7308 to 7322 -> 7321.02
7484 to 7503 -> 7500.18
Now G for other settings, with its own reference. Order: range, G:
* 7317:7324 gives -0.0018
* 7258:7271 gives -0.0005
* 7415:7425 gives -0.0007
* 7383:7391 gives -0.0004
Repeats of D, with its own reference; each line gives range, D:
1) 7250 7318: -0.038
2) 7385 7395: 0.023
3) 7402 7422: -0.002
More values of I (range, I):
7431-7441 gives 2.75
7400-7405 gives 2.50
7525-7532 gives 2.66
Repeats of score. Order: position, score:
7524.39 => 1.08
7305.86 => 1.03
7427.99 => 1.17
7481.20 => 1.14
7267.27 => 0.939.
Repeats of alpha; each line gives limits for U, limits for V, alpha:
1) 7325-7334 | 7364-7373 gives 9.6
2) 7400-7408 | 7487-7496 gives 9.0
